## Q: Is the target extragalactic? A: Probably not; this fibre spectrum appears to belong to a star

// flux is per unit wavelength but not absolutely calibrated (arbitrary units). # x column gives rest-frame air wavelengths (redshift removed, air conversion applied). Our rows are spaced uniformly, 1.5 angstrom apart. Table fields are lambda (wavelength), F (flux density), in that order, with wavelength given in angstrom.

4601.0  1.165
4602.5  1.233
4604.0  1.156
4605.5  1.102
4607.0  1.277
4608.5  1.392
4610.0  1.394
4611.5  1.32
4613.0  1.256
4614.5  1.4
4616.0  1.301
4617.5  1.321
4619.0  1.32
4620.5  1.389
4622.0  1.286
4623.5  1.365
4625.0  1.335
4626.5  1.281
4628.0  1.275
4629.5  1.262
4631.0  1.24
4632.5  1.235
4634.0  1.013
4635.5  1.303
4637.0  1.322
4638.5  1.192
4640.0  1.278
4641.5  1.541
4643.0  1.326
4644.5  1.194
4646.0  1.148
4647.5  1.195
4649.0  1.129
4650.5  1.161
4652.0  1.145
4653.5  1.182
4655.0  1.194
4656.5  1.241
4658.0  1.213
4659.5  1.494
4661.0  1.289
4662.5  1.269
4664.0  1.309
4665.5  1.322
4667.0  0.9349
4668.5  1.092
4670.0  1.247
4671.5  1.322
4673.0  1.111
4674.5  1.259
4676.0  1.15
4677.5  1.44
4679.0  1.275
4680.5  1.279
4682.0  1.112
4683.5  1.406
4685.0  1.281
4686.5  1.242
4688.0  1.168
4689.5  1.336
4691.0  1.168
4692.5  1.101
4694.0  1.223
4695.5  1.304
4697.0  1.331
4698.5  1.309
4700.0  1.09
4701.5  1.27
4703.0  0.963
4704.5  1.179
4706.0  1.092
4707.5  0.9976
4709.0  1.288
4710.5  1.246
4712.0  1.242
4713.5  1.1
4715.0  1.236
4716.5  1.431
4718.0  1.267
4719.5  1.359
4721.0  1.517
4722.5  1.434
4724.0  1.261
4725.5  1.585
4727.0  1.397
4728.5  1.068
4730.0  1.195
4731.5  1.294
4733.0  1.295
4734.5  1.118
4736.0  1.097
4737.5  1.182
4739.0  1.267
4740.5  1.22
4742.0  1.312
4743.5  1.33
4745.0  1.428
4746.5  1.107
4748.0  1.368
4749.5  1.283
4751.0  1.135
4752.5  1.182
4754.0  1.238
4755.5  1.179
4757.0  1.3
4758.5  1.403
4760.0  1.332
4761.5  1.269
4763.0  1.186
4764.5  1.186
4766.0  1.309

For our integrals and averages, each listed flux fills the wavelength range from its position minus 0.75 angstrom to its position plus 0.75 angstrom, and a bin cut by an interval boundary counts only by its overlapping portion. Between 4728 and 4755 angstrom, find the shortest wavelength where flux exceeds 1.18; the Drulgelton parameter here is 4730.0 angstrom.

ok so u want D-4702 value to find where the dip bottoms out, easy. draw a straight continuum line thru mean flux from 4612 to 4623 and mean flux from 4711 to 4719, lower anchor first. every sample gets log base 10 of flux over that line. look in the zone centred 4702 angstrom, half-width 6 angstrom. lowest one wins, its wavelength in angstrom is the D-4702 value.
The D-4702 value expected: 4703.0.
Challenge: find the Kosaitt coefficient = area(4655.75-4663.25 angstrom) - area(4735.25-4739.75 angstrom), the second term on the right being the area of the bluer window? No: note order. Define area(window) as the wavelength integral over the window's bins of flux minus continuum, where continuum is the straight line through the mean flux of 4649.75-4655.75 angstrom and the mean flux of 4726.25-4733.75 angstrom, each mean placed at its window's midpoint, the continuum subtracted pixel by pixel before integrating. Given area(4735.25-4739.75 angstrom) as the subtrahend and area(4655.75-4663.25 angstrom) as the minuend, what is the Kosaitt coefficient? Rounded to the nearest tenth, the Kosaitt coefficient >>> 1.3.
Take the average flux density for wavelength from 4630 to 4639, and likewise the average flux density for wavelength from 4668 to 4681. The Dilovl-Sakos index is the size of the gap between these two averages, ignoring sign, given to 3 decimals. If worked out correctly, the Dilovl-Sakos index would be 0.024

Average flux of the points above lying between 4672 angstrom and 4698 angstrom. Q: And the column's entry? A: 1.25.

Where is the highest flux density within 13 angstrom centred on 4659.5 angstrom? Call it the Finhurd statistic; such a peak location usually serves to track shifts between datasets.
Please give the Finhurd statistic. 4659.5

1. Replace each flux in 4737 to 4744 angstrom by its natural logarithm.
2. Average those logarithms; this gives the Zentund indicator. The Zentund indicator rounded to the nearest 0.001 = 0.232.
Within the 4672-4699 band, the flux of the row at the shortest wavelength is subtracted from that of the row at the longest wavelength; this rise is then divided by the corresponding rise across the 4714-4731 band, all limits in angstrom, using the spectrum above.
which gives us -4.8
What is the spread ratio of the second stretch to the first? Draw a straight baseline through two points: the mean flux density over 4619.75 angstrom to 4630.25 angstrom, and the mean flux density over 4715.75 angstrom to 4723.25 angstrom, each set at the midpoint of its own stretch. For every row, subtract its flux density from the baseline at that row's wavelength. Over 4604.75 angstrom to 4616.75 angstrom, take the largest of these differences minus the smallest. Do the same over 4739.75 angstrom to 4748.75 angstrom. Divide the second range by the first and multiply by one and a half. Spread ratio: 1.7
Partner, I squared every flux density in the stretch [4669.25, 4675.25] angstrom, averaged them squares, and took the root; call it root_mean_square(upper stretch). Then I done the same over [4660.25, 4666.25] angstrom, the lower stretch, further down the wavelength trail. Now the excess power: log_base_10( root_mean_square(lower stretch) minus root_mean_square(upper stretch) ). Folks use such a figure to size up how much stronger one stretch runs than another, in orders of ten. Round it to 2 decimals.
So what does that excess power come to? -1.22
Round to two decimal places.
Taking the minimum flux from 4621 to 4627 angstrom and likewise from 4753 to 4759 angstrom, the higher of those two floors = 1.28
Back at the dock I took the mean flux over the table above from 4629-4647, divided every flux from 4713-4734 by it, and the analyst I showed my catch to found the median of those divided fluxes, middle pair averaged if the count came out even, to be 1.03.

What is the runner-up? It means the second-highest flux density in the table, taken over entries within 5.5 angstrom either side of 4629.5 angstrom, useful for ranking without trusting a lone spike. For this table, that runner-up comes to 1.281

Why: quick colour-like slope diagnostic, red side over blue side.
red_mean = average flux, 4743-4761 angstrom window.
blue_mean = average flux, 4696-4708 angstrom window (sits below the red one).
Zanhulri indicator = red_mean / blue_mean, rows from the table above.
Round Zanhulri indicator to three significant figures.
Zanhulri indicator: 1.10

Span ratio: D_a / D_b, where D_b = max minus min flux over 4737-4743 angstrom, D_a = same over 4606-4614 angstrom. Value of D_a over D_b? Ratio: 1.06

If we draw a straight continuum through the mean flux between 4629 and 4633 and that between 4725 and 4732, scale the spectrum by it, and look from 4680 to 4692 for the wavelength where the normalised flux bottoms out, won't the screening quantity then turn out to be 4682.0 angstrom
